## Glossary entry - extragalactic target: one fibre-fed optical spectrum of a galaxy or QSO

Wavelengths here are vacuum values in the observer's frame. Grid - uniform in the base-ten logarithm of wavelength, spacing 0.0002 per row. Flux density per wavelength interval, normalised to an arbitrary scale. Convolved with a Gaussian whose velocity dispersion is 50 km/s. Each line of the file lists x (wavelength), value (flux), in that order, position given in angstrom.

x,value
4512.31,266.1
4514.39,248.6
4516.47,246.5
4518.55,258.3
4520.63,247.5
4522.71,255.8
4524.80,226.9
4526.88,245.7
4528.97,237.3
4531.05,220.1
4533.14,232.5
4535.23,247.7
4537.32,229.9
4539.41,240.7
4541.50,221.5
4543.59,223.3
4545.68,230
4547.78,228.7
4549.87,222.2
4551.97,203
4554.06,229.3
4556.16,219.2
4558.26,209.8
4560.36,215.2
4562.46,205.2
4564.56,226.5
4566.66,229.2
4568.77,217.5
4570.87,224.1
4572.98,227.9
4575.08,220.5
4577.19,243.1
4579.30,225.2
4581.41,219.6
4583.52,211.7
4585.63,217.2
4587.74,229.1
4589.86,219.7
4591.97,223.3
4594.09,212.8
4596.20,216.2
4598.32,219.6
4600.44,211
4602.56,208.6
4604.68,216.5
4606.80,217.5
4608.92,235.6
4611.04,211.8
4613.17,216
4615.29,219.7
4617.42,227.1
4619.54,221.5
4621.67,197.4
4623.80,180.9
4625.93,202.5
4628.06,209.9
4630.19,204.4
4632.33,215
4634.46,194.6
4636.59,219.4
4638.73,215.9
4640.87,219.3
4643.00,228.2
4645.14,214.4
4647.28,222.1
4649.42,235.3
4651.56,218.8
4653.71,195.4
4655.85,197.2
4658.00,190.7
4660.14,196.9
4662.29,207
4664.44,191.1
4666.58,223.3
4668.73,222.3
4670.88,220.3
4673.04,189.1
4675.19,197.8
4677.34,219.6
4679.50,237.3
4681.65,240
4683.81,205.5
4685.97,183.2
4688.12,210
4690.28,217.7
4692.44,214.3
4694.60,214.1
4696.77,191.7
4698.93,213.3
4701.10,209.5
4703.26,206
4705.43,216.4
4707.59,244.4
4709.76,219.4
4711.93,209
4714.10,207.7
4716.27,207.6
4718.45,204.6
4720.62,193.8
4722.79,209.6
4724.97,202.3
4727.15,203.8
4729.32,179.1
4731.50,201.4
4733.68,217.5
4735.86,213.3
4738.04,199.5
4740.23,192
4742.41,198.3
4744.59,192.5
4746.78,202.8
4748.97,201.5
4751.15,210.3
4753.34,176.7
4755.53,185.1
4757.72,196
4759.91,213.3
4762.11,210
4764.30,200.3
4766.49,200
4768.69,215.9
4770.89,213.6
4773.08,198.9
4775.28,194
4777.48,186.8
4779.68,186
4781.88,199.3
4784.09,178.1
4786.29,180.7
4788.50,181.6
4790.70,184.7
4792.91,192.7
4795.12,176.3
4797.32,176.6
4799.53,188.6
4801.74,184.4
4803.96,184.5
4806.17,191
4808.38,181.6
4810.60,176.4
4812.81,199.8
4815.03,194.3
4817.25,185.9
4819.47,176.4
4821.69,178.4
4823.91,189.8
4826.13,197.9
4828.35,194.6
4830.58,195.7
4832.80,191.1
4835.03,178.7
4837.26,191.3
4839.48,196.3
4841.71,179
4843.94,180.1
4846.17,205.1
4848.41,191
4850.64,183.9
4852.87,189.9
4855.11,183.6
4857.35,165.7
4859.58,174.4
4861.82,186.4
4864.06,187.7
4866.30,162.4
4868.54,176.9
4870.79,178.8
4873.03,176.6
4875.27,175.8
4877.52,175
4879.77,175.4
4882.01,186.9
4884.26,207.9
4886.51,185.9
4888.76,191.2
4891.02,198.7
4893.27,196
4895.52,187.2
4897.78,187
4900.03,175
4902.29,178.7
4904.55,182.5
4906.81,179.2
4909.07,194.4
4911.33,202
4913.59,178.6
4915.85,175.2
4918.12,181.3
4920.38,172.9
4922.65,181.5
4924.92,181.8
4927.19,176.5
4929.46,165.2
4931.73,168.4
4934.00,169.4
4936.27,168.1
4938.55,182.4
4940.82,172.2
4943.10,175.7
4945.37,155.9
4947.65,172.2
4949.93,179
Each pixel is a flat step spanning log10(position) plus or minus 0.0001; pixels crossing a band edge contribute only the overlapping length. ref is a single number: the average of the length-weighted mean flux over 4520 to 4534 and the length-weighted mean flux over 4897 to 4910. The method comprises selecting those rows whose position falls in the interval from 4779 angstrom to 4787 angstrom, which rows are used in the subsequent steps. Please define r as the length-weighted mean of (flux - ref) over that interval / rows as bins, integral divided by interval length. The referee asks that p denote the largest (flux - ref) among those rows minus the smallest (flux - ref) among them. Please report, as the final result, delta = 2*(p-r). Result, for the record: 90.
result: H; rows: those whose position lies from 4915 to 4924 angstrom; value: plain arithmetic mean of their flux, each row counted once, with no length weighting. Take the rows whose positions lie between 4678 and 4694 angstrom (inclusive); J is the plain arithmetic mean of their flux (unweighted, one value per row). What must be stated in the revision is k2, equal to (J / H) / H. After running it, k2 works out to 0.0068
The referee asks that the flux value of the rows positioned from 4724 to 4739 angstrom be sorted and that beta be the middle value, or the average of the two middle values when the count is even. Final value 202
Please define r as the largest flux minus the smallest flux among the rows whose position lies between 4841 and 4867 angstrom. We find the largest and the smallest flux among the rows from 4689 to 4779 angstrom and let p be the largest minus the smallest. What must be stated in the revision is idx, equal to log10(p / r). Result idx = 0.20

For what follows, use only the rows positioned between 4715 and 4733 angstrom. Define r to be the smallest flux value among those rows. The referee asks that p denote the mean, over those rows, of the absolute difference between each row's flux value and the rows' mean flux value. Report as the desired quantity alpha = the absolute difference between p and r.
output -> 172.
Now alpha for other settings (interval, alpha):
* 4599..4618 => 202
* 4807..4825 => 169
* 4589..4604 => 204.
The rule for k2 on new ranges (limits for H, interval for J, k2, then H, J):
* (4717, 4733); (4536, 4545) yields 0.0058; 199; 229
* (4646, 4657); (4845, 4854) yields 0.0042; 214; 192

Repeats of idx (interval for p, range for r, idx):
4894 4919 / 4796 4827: 0.06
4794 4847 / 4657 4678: -0.07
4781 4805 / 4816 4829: 0.03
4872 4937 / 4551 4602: 0.03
